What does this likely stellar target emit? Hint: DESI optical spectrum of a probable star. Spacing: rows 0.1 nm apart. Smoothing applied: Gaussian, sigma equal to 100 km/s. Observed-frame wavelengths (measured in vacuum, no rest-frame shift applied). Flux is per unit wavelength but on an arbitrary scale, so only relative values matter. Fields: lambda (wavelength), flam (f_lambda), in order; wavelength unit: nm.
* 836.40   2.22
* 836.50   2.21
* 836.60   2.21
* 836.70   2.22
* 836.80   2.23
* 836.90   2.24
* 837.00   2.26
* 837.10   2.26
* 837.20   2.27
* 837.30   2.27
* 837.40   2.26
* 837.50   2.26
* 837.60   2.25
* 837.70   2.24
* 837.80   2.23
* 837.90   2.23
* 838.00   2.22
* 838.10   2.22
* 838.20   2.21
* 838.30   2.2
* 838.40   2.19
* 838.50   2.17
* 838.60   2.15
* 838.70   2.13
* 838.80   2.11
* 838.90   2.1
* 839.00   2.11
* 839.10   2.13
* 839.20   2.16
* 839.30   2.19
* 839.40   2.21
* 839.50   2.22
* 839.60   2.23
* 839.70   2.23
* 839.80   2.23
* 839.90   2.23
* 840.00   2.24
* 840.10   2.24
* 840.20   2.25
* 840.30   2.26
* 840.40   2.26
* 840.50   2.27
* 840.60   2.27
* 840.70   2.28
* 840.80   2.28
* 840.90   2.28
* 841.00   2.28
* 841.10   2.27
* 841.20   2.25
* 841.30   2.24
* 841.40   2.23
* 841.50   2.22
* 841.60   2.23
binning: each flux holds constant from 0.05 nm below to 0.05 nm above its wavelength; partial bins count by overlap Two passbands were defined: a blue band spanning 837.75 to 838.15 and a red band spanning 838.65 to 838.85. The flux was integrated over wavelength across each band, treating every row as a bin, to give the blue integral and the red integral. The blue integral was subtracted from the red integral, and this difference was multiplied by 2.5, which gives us -1.2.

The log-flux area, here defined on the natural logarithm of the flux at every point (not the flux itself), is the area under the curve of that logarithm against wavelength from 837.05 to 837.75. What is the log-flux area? 0.570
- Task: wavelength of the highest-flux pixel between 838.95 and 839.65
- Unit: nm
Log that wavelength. 839.60 nm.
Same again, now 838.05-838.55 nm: 838.10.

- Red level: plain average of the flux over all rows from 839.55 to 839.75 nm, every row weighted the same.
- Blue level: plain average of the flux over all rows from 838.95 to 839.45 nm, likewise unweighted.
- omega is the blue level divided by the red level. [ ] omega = 0.97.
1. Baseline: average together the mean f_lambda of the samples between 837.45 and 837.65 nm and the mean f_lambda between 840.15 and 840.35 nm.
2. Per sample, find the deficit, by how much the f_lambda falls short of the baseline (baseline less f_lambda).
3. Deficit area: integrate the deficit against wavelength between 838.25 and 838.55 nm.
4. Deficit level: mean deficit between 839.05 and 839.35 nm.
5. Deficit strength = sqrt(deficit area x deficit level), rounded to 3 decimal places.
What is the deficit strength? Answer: 0.044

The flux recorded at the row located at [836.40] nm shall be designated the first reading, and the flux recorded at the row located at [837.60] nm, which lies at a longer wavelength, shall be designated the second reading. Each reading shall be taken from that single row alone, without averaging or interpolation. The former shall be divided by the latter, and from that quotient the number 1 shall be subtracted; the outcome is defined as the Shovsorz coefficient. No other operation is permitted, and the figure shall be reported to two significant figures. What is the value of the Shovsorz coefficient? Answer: -0.013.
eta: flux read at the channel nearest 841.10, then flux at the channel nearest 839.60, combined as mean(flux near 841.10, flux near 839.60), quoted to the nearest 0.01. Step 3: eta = 2.25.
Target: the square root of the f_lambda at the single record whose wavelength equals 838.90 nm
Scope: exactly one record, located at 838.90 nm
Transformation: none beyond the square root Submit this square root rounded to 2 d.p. 1.45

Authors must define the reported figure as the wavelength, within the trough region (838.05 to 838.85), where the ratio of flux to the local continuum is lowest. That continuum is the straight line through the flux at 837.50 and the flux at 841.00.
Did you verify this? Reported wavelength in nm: 838.80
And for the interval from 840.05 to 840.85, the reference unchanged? 840.10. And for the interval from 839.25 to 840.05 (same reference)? 839.30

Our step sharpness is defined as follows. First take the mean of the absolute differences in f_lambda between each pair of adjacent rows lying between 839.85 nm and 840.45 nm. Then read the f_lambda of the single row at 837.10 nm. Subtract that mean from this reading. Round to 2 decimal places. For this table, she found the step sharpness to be 2.25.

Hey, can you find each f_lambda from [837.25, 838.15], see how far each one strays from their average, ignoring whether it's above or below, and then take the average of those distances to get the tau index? 0.016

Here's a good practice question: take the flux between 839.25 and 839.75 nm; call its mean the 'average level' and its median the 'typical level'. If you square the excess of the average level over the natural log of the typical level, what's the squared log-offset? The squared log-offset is 2.01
